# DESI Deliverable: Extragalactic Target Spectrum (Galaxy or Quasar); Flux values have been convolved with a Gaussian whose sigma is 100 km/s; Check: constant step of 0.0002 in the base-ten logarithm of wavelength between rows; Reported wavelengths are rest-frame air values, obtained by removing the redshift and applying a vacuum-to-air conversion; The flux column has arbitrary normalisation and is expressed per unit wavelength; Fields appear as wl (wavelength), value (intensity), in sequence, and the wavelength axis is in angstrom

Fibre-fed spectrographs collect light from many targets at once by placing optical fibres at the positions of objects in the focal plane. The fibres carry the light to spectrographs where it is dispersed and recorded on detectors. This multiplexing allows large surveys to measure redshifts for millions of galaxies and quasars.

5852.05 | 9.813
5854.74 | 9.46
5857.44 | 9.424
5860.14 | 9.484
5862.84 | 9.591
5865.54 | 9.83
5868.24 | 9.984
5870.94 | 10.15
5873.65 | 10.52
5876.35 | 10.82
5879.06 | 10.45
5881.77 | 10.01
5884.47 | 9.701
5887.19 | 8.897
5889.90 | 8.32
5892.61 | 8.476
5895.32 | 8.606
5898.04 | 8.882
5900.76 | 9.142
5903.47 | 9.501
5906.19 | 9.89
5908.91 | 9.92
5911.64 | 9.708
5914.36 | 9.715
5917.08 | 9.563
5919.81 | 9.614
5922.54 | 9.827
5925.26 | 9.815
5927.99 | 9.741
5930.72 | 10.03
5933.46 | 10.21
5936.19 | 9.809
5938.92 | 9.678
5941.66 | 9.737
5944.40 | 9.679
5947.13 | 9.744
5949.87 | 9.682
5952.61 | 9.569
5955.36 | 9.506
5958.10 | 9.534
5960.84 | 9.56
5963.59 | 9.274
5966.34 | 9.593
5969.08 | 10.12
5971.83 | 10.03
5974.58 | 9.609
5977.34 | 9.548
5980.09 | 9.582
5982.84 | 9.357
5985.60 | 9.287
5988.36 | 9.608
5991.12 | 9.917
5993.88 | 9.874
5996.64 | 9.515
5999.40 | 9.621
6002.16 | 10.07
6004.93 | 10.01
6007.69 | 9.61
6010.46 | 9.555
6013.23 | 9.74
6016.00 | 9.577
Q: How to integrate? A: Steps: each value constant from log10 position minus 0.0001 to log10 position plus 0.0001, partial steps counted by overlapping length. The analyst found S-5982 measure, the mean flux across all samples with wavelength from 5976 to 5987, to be 9.44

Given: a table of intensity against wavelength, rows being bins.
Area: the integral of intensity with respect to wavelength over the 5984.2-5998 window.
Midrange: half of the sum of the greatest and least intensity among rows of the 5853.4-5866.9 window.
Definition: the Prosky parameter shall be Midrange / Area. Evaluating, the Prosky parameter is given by 0.0724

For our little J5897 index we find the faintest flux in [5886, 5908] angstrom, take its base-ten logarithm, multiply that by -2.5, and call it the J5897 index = -2.30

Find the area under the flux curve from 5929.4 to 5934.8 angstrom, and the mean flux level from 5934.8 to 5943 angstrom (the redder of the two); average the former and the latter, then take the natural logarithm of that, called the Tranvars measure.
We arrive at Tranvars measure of 3.5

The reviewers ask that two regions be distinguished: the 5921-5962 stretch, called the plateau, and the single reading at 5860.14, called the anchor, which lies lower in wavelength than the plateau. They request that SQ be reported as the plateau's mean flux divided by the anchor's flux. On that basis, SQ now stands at 1.03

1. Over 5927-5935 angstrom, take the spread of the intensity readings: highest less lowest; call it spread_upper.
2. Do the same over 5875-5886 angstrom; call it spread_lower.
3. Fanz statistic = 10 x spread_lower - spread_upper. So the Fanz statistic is 10.7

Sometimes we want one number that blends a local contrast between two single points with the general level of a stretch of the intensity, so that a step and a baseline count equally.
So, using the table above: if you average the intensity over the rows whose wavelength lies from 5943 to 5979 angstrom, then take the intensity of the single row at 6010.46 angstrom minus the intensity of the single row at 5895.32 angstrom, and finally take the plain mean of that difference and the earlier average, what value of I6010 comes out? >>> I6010 5.30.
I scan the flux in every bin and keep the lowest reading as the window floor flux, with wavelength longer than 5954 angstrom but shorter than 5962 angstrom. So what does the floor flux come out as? 9.506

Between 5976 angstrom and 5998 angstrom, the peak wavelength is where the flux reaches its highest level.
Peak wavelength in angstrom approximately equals 5991.12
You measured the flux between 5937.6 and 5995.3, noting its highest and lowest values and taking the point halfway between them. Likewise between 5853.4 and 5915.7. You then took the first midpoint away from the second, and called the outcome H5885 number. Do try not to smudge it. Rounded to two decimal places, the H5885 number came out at -0.13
